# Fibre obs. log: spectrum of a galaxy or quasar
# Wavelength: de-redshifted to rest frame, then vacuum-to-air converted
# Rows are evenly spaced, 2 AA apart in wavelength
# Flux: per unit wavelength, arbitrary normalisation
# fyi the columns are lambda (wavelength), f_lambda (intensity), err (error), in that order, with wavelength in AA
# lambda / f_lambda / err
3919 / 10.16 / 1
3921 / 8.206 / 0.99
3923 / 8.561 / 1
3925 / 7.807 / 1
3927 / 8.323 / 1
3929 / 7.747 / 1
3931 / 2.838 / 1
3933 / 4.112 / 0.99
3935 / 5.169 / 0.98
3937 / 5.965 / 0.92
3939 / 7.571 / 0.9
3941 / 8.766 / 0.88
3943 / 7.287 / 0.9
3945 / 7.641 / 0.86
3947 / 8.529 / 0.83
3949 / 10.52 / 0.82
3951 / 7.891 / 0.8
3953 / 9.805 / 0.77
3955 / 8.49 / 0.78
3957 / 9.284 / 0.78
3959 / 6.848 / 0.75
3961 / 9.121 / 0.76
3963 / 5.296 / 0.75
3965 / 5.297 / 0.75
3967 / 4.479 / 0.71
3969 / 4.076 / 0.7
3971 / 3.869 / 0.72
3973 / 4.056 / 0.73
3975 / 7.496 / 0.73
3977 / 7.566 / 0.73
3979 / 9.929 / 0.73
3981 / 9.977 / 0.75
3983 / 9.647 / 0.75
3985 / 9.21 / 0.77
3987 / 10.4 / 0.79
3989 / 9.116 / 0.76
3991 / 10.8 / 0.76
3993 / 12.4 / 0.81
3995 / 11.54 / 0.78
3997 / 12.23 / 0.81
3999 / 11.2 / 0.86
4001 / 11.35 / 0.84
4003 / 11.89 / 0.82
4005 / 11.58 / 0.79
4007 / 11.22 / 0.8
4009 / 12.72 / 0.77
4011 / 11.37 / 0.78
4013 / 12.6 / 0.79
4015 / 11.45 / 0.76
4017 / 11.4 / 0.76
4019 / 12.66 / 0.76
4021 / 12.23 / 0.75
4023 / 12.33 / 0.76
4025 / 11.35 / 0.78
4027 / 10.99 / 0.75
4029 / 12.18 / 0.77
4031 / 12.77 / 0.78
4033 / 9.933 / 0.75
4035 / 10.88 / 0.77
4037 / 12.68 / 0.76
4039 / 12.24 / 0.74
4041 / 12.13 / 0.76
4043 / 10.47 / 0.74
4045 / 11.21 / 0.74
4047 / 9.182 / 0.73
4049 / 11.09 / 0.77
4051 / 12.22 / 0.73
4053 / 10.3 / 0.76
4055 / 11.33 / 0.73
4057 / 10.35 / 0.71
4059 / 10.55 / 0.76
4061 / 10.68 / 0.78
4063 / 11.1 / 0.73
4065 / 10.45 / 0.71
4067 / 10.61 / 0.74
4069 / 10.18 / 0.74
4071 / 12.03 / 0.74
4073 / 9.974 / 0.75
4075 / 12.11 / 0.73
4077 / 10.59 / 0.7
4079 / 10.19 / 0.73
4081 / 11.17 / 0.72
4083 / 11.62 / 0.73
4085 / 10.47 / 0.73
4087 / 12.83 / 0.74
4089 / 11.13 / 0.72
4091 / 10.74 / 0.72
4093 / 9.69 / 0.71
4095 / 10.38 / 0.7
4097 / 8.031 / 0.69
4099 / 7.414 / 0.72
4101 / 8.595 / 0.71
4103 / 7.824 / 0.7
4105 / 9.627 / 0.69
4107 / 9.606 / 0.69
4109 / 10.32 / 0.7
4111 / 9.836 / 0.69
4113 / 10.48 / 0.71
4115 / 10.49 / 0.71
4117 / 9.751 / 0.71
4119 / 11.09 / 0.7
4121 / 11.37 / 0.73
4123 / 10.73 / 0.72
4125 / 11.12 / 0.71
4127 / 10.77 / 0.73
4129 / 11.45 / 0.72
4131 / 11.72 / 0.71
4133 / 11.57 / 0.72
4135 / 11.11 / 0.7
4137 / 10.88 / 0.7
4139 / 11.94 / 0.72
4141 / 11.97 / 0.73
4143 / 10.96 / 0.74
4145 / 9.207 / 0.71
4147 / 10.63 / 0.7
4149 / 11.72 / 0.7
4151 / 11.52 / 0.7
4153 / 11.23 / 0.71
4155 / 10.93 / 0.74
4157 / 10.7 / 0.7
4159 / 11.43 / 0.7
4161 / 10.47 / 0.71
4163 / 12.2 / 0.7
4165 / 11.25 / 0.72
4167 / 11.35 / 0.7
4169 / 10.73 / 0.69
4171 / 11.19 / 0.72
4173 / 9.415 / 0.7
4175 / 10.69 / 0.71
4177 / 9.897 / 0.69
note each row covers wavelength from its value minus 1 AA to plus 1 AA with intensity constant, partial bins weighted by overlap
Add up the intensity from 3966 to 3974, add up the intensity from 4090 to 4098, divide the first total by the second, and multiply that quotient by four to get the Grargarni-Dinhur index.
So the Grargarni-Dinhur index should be 1.7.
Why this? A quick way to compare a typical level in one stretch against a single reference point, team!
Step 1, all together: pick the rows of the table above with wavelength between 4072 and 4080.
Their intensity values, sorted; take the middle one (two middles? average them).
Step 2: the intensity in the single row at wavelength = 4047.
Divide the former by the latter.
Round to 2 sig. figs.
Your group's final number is 1.1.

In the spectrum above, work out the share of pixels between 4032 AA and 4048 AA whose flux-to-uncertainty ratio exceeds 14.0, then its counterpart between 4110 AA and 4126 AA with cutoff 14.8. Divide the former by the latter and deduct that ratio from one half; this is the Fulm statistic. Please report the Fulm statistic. -1.0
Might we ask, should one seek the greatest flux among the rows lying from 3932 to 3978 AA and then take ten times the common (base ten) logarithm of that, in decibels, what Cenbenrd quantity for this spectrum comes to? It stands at 10.2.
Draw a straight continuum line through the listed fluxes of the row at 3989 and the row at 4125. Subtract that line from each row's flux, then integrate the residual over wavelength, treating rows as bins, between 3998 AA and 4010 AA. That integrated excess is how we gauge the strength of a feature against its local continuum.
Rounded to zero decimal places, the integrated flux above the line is 28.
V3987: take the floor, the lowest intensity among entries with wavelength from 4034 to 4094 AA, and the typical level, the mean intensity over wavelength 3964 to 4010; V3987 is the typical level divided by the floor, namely 1.0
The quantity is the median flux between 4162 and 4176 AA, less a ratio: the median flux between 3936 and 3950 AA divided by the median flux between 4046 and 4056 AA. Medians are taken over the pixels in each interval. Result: 10.5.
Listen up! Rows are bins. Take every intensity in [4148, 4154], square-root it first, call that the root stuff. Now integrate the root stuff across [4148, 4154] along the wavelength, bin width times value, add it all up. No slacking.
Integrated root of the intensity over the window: 20.3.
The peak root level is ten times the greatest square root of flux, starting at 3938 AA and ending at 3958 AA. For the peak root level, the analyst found 32.4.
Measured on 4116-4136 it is 34.2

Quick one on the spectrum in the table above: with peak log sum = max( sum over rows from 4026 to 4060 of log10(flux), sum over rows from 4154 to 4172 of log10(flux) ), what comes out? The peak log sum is 18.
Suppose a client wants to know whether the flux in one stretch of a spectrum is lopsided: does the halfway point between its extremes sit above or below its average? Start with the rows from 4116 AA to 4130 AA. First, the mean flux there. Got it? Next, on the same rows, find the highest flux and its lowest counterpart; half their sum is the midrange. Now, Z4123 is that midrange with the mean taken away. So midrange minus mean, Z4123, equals -0.30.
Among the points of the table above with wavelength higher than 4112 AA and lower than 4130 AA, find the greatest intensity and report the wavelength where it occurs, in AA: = 4129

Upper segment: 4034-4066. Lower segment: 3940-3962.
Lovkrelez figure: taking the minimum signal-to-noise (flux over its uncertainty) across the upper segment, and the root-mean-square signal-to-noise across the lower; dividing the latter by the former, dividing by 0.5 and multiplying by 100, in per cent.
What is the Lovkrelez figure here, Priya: 170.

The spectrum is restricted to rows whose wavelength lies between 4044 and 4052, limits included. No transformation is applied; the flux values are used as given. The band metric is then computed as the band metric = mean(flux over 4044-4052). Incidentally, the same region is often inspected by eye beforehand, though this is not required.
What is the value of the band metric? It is 10.9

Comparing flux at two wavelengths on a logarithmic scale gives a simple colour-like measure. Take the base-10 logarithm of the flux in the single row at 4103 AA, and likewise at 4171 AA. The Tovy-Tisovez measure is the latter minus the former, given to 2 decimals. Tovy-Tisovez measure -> 0.16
